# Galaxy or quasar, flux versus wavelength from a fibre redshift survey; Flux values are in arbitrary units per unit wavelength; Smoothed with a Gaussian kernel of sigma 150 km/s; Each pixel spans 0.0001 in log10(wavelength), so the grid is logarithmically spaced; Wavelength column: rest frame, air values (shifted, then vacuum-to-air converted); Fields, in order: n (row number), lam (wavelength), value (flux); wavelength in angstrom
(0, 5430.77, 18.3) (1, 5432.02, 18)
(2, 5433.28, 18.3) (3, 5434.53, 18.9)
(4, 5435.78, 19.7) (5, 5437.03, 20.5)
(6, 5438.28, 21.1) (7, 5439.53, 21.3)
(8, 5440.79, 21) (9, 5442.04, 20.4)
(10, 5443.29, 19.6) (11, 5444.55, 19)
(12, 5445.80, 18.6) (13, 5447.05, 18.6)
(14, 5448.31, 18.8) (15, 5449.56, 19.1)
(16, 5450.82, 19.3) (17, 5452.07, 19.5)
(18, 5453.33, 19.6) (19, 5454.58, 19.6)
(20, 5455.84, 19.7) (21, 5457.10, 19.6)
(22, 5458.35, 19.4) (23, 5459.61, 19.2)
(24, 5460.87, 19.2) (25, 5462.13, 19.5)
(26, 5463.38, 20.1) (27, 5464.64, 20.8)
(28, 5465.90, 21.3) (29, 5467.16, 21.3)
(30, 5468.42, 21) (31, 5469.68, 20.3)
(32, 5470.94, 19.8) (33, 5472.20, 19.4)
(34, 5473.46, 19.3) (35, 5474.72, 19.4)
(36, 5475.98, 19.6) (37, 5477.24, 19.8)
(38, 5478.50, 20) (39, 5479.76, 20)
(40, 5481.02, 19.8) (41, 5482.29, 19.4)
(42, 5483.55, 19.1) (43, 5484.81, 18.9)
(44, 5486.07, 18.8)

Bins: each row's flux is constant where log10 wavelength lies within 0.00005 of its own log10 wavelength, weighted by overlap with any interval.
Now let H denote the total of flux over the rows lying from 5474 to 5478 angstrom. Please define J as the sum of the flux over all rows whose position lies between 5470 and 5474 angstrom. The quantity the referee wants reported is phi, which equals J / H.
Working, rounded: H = 58.8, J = 58.5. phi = 0.99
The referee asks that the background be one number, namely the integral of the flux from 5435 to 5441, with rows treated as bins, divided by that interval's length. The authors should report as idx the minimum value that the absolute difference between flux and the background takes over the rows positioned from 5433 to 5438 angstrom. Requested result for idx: 0.2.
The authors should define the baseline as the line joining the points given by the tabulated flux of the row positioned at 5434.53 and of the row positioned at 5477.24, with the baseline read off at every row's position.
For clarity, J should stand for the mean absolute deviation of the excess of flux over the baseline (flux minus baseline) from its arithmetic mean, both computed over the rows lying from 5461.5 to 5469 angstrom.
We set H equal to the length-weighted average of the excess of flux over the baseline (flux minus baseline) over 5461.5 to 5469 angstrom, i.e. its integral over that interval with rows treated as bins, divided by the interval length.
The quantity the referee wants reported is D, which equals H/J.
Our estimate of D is 2.1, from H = 1.1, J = 0.54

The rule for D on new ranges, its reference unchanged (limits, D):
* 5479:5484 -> -0.8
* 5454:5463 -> 0.3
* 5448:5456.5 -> 0.6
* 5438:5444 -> 2.8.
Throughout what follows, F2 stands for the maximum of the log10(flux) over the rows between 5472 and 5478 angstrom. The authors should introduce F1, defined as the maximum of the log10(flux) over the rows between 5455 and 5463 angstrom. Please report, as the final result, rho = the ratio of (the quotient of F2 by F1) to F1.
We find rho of 0.77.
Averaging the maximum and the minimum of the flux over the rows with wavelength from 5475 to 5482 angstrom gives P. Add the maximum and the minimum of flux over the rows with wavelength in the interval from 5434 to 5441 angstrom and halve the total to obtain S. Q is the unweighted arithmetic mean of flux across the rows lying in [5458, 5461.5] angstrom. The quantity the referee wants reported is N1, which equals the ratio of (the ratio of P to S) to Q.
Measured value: 0.0511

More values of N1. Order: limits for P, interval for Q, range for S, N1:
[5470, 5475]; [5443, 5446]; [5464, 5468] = 0.0487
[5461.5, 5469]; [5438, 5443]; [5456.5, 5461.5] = 0.0502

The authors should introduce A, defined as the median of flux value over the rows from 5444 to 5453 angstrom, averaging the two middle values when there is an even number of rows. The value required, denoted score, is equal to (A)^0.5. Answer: 4.36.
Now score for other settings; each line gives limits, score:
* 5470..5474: 4.40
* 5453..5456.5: 4.43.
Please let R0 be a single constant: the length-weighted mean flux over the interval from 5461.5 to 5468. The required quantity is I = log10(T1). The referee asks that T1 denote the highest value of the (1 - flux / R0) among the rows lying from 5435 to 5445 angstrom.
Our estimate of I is -1.11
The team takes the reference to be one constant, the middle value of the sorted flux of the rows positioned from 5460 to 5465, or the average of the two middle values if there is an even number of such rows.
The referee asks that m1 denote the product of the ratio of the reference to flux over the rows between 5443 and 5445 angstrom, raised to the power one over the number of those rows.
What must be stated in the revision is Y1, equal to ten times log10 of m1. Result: 0.11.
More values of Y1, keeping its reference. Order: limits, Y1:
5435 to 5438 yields -0.06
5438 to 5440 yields -0.30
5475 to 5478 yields 0.02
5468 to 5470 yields -0.18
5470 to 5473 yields 0.04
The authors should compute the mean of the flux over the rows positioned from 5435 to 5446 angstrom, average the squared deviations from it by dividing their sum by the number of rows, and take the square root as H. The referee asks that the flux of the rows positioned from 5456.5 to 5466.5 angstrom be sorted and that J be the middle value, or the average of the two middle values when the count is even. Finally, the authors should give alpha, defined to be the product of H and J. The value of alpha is 18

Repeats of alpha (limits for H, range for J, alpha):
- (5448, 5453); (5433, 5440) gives 5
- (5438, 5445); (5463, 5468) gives 18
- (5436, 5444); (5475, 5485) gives 11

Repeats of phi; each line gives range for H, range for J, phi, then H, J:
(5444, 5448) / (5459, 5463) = 1.03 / 56.2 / 57.9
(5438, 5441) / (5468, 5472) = 0.96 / 63.4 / 61.1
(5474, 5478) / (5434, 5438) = 1.01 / 58.8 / 59.1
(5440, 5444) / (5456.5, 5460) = 0.95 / 61.0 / 58.2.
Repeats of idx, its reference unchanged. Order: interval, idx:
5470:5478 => 0.9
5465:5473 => 0.3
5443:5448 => 1.1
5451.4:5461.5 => 1.0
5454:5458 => 1.0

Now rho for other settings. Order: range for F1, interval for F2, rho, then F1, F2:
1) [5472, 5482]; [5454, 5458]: 0.76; 1.30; 1.294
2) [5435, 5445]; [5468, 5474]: 0.75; 1.33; 1.322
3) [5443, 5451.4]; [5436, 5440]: 0.80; 1.29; 1.328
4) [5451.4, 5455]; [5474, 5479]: 0.78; 1.29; 1.301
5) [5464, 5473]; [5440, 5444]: 0.75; 1.33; 1.322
